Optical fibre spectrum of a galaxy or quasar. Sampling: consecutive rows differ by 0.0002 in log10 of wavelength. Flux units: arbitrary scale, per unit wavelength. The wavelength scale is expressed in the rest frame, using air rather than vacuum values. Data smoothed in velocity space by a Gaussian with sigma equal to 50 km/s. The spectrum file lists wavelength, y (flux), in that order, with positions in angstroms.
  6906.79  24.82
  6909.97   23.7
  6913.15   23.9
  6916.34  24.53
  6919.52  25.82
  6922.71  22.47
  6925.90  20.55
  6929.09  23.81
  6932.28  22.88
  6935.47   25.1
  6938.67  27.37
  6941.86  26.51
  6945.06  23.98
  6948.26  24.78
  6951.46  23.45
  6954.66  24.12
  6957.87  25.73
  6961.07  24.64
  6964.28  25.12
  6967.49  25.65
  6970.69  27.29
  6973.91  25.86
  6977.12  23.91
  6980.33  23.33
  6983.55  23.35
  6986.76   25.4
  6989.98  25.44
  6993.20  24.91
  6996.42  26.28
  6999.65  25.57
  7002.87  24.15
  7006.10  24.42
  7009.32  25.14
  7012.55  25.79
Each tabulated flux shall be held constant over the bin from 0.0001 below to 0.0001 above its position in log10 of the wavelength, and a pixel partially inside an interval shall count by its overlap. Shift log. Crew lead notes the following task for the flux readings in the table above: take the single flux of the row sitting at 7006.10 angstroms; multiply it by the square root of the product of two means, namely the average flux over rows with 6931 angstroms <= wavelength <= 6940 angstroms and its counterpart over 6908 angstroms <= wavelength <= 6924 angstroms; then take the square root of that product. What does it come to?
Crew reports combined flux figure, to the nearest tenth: 24.5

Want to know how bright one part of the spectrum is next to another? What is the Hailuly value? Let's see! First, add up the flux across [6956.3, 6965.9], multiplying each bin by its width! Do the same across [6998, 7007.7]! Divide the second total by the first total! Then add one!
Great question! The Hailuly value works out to 1.99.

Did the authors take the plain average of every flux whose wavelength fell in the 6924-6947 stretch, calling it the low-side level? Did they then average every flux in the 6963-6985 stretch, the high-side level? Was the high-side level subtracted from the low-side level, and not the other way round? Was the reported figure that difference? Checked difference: -0.6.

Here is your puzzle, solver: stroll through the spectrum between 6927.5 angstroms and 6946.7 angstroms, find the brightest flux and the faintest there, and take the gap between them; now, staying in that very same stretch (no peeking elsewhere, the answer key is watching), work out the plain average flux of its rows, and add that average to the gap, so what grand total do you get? 29.4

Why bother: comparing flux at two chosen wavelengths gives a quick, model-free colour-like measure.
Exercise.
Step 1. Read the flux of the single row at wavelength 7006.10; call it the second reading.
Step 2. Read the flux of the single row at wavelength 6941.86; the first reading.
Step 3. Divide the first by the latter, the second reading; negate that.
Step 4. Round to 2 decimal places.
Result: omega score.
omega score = -1.09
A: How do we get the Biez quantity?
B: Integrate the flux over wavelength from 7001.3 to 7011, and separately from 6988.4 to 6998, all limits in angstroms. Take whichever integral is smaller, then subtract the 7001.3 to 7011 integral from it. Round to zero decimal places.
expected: 0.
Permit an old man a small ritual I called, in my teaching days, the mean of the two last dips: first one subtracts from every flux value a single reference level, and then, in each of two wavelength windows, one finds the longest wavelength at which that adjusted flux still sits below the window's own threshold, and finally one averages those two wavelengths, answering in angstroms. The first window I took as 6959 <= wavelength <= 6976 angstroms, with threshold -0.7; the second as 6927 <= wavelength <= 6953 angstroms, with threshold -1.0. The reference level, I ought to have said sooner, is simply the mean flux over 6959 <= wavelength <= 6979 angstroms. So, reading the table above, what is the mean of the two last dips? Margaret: 6956.3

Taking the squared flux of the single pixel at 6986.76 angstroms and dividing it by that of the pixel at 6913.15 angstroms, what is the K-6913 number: 1.13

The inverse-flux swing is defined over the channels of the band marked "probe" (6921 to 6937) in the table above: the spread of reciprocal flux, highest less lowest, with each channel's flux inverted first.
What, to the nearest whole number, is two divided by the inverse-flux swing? 227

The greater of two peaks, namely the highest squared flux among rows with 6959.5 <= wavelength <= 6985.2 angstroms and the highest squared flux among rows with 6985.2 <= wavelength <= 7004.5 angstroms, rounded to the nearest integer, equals 745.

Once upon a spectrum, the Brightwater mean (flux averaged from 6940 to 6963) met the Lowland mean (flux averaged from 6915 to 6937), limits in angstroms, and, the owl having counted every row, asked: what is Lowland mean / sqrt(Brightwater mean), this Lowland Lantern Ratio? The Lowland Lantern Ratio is 4.74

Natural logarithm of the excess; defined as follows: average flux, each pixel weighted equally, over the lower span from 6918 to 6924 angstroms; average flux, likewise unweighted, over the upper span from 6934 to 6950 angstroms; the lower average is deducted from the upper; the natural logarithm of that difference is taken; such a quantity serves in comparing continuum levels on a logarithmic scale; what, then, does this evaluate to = 0.3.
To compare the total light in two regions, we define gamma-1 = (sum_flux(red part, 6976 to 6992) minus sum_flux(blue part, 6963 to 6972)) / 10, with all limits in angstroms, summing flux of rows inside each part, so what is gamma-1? 4.3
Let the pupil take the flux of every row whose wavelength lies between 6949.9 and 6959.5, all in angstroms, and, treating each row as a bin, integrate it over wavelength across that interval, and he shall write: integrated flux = 235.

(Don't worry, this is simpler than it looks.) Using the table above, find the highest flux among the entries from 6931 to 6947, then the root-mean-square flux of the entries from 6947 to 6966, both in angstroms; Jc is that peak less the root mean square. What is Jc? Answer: 2.7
